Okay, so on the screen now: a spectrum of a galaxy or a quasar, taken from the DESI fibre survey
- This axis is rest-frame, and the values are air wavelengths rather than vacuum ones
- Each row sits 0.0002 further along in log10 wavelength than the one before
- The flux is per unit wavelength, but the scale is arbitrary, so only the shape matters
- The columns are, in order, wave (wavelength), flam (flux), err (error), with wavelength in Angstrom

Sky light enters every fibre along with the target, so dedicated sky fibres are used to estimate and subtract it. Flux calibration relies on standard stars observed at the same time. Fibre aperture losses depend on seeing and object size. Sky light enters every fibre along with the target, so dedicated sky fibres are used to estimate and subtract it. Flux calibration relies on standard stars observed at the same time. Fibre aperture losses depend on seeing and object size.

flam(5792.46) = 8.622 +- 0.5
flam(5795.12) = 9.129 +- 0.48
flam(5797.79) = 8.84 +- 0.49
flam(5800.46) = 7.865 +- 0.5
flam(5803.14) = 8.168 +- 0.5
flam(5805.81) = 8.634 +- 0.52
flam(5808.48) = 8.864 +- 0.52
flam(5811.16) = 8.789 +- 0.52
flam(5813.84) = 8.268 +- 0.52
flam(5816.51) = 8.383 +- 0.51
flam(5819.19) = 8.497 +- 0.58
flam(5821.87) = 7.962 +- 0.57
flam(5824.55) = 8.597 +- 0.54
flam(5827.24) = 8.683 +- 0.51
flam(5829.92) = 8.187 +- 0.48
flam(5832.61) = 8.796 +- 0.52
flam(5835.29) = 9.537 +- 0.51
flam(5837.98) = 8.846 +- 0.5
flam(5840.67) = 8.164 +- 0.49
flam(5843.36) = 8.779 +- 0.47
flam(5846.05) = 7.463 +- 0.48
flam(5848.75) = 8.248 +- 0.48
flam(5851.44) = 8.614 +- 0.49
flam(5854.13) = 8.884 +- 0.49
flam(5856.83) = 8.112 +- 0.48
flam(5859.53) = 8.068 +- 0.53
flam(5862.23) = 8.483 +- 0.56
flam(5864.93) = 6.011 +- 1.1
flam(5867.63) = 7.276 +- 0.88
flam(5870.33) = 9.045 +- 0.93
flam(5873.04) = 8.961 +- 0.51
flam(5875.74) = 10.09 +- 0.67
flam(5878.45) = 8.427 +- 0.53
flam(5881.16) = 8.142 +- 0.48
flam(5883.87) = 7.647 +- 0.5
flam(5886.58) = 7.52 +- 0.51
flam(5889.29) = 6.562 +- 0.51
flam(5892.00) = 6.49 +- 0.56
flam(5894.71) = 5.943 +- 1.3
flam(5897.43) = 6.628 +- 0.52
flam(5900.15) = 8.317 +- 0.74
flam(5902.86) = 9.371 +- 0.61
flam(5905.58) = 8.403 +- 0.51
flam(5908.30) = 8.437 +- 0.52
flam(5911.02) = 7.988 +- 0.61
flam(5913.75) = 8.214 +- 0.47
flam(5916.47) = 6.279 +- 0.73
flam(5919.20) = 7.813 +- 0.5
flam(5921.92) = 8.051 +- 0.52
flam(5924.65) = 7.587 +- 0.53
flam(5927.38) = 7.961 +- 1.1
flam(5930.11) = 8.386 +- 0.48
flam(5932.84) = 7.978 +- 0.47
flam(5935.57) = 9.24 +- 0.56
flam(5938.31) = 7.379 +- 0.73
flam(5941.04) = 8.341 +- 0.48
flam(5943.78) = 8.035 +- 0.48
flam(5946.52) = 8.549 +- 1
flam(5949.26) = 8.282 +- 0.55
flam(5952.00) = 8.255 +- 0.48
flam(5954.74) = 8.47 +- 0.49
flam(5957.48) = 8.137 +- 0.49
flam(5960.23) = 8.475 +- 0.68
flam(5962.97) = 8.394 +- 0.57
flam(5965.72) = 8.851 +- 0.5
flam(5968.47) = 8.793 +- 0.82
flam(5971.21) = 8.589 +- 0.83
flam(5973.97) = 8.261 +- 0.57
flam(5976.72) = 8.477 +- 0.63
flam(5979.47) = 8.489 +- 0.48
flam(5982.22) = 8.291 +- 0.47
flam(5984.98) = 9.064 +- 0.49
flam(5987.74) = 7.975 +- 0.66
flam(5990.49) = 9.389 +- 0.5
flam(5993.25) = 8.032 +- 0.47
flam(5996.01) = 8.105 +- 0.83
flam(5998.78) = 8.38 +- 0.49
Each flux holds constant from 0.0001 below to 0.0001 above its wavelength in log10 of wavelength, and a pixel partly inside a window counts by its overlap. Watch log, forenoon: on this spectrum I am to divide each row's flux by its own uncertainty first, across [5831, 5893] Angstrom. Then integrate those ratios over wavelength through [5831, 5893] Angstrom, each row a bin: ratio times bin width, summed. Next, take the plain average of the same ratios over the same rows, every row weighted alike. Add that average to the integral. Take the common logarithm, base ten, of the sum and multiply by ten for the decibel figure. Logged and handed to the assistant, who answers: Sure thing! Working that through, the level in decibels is 29.8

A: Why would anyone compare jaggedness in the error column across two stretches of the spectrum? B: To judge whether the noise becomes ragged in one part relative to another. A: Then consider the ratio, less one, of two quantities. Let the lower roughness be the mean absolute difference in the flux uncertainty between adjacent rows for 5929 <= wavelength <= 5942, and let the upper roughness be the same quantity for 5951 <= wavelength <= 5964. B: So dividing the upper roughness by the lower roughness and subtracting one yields 0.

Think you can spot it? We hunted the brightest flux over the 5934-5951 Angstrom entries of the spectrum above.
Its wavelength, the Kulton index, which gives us 5935.57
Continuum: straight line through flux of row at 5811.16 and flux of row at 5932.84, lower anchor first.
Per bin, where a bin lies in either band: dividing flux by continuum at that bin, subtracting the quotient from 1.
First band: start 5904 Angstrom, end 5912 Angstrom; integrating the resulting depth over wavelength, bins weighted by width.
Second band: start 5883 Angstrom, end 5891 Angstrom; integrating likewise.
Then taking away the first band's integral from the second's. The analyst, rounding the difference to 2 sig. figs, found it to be 1.2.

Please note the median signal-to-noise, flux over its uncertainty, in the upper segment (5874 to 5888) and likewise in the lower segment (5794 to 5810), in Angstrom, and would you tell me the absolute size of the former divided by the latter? 0.91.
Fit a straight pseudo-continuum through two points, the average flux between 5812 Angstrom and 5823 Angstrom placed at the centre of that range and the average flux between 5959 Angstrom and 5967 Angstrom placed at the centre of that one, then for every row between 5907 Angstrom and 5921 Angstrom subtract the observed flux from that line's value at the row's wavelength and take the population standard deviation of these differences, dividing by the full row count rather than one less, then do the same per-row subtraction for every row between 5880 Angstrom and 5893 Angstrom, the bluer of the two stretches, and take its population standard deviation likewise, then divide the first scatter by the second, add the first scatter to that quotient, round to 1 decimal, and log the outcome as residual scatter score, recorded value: 1.9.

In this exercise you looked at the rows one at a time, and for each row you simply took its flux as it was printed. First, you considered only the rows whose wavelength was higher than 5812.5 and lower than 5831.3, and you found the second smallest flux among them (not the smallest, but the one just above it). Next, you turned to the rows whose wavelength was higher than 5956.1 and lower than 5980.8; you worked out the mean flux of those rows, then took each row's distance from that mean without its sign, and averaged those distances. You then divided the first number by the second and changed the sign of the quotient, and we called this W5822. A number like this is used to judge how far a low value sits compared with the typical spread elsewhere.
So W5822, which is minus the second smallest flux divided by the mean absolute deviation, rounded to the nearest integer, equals -49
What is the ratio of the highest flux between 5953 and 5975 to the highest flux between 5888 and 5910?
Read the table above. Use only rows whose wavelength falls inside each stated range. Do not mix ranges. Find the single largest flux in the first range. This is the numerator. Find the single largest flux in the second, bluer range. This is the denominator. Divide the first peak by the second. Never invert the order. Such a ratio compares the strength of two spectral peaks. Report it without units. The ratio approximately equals 0.94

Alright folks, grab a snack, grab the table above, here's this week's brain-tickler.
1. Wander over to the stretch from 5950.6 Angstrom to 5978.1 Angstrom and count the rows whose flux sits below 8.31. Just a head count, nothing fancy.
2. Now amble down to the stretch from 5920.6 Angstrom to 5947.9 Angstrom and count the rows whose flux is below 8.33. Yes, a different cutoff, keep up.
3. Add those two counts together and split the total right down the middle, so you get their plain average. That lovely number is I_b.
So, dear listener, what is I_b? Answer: 4.50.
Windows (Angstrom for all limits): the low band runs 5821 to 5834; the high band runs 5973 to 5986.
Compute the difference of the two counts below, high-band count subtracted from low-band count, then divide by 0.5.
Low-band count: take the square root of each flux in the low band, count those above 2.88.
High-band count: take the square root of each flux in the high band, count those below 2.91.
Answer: 2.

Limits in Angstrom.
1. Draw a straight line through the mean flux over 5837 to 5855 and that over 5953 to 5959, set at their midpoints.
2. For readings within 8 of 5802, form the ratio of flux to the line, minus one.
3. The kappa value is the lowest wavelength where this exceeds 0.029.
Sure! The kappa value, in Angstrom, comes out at 5795.12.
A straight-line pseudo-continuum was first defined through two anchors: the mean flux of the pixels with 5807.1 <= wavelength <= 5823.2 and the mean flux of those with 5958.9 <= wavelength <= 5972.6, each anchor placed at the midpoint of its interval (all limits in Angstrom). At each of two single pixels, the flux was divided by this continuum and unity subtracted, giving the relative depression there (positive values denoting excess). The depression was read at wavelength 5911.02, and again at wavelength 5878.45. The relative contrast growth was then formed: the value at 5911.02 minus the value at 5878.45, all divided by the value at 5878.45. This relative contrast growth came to 5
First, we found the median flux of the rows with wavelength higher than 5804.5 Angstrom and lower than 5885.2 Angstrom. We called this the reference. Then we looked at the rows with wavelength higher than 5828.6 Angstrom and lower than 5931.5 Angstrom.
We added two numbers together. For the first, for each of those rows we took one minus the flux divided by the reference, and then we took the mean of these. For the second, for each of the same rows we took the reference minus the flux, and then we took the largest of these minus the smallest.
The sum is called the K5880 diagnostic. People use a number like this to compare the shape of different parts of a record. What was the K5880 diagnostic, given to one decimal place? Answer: 4.2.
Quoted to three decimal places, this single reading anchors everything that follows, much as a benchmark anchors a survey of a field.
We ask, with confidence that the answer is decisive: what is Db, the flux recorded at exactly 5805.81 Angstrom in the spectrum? 8.634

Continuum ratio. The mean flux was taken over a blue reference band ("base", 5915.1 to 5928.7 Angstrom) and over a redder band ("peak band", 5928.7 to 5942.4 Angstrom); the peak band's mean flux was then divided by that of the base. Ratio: 1.10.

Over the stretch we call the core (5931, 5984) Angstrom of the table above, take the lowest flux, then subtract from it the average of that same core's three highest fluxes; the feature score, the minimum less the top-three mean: -1.6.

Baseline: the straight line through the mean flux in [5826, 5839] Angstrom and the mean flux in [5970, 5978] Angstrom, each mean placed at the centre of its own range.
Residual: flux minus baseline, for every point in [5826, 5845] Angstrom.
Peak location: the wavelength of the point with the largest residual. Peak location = 5835.29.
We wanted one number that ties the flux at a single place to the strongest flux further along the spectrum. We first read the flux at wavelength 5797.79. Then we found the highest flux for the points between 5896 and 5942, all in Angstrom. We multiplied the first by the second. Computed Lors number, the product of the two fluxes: 83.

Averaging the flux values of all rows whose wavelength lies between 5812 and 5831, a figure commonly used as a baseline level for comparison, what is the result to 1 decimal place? 8.4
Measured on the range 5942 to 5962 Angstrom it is 8.3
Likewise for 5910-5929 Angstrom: 7.7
